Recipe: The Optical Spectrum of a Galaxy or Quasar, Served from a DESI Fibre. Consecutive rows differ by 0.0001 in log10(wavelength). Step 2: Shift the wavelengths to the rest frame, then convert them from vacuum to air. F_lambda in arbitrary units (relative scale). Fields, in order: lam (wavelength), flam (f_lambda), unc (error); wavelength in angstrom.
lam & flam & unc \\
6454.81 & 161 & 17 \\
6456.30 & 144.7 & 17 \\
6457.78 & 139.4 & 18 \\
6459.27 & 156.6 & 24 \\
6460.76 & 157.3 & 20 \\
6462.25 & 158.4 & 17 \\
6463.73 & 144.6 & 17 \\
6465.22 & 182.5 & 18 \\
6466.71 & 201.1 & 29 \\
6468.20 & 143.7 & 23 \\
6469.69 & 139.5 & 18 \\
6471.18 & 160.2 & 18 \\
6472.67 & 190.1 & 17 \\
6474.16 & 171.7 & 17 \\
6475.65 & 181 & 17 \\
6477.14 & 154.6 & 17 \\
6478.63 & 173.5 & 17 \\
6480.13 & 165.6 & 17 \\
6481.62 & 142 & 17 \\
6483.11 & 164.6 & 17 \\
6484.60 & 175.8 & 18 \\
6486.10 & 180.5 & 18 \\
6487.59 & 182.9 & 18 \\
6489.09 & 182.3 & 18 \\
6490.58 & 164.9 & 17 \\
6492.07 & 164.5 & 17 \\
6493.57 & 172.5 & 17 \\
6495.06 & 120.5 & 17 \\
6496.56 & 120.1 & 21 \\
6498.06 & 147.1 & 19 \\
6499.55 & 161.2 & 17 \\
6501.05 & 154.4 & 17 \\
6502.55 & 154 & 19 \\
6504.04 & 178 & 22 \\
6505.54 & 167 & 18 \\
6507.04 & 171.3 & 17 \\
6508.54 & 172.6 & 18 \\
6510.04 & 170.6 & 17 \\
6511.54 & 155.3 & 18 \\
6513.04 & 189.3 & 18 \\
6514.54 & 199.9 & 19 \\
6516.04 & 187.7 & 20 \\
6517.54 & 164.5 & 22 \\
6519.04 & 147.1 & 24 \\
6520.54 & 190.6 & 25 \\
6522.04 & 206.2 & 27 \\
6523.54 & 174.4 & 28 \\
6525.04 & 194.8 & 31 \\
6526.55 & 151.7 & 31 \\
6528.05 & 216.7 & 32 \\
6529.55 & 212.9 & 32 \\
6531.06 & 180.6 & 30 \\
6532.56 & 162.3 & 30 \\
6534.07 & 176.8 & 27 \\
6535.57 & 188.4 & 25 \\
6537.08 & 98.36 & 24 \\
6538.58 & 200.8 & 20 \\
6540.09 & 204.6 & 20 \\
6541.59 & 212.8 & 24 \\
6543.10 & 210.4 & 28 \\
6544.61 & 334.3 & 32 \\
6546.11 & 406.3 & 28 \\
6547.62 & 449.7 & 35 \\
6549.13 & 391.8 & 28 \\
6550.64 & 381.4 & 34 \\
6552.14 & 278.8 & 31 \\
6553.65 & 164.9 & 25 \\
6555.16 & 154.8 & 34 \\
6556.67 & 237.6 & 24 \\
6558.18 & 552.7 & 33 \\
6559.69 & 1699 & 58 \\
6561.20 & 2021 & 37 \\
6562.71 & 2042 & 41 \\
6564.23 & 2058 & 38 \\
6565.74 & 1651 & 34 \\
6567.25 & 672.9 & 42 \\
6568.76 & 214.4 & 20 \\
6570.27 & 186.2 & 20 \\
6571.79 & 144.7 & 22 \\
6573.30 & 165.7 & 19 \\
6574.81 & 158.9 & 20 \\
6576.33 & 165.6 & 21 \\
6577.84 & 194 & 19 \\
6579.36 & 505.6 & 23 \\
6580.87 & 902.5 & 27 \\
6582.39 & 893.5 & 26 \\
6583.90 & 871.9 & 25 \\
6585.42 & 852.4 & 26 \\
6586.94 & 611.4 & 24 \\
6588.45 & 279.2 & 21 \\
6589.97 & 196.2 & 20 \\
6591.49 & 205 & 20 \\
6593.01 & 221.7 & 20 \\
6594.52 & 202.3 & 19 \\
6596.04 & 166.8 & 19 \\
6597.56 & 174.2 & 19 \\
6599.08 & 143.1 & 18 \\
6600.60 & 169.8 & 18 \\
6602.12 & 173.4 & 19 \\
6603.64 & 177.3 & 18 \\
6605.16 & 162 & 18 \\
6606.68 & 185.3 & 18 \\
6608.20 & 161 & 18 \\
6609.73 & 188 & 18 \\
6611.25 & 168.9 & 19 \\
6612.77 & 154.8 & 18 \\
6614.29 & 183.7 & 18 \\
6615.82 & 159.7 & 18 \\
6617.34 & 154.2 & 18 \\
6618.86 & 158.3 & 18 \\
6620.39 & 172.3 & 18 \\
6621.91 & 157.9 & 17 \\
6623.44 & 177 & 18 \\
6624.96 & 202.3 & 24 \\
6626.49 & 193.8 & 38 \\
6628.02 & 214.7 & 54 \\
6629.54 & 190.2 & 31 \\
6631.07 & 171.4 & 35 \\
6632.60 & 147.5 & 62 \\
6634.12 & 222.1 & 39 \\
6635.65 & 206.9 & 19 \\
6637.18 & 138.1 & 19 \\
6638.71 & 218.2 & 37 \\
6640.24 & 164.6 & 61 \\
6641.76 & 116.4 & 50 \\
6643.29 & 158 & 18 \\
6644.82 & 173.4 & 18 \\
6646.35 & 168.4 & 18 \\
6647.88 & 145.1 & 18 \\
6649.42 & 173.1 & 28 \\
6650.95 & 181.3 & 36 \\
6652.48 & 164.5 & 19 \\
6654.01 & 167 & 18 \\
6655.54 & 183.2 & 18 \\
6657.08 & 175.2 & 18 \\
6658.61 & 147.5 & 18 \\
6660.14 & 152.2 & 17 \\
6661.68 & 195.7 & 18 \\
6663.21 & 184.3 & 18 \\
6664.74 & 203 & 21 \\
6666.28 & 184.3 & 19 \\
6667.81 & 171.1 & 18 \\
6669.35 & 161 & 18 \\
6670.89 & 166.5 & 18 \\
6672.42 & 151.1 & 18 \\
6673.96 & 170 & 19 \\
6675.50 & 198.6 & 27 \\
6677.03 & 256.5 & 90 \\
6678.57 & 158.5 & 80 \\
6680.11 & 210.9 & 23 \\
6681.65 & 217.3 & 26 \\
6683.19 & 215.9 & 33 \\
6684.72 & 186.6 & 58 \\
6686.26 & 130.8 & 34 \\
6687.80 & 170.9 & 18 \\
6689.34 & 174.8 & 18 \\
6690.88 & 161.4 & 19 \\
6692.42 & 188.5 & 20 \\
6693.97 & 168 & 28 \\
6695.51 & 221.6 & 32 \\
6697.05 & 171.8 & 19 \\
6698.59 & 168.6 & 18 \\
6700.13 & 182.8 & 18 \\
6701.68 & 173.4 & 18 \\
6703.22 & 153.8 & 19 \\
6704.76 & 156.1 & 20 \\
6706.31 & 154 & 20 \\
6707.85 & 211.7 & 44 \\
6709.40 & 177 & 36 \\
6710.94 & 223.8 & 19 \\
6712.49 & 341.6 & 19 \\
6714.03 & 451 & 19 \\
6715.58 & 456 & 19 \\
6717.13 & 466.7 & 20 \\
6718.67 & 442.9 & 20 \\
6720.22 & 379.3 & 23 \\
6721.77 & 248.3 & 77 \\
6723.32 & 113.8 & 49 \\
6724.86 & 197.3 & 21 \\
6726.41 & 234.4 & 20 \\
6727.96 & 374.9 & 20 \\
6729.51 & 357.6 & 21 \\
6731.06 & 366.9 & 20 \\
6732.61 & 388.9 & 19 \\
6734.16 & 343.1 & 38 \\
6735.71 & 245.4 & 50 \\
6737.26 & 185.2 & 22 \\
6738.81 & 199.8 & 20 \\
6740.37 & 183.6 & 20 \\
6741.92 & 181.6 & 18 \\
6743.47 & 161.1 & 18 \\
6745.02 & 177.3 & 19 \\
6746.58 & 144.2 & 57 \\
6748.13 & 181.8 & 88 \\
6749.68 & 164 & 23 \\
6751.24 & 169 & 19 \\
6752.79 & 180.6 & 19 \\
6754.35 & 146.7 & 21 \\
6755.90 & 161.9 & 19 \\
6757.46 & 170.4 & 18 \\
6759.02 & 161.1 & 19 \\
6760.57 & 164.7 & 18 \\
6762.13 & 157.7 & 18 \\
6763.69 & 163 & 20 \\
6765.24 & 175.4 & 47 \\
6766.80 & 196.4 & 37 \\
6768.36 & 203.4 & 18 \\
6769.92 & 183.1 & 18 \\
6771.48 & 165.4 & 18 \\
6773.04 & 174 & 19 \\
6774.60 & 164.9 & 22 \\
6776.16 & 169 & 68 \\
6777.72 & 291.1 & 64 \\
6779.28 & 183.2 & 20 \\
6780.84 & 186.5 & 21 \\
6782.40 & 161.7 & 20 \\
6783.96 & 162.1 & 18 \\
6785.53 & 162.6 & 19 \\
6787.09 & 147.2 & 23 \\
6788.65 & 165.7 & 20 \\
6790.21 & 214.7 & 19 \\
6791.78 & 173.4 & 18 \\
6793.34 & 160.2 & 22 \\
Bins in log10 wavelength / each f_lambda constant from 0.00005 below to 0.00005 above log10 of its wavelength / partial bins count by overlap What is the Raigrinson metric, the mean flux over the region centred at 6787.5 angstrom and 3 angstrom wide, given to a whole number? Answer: 156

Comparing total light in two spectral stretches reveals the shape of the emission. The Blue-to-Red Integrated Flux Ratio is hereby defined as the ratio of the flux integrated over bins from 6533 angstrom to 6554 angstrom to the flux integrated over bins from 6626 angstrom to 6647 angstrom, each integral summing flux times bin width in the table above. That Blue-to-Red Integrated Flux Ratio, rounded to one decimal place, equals 1.5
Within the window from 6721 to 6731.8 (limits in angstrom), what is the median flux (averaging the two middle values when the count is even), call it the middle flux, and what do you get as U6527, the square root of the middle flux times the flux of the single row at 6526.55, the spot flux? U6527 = 194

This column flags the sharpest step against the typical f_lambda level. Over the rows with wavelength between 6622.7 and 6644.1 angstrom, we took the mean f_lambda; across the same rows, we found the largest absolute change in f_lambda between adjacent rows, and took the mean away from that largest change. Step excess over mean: -100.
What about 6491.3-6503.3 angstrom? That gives -97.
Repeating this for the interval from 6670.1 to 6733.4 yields -97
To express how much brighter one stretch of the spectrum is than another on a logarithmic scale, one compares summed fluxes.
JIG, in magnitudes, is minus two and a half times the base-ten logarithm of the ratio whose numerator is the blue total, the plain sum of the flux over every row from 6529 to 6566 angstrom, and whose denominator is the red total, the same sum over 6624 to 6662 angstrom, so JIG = -1.3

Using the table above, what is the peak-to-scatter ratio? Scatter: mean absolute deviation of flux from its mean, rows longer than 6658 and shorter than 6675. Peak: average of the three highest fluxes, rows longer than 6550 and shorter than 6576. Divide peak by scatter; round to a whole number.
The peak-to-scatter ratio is 138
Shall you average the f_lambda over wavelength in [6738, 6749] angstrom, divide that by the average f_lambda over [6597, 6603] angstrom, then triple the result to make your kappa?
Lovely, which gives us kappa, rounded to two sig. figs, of 3.2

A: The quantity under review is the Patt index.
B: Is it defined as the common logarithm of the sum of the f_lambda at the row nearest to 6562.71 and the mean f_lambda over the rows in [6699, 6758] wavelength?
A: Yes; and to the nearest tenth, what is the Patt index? 3.4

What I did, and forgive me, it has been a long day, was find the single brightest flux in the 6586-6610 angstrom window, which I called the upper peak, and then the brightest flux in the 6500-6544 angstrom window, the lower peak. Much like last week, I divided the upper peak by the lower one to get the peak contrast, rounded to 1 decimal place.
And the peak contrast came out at 2.8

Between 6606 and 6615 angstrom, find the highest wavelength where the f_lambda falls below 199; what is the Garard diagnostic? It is 6614.29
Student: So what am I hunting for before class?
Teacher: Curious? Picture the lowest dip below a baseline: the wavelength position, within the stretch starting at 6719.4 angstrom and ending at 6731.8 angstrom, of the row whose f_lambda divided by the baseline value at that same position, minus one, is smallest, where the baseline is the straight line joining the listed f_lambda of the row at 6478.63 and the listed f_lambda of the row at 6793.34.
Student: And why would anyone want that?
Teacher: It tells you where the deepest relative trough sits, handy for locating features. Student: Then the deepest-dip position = 6723.32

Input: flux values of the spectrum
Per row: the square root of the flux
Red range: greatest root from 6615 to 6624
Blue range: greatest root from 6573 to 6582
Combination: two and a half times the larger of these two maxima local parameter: 75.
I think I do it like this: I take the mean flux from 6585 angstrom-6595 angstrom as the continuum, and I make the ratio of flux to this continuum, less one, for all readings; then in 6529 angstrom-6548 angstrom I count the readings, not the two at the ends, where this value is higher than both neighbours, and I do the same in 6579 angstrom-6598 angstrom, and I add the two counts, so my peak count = 4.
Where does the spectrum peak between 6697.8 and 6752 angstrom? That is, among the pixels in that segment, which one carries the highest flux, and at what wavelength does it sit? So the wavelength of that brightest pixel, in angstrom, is 6717.13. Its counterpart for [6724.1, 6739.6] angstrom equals 6732.61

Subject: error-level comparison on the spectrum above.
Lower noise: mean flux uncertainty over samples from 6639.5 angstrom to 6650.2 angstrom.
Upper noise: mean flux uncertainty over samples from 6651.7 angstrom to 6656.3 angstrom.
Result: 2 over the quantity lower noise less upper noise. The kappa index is 0.2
